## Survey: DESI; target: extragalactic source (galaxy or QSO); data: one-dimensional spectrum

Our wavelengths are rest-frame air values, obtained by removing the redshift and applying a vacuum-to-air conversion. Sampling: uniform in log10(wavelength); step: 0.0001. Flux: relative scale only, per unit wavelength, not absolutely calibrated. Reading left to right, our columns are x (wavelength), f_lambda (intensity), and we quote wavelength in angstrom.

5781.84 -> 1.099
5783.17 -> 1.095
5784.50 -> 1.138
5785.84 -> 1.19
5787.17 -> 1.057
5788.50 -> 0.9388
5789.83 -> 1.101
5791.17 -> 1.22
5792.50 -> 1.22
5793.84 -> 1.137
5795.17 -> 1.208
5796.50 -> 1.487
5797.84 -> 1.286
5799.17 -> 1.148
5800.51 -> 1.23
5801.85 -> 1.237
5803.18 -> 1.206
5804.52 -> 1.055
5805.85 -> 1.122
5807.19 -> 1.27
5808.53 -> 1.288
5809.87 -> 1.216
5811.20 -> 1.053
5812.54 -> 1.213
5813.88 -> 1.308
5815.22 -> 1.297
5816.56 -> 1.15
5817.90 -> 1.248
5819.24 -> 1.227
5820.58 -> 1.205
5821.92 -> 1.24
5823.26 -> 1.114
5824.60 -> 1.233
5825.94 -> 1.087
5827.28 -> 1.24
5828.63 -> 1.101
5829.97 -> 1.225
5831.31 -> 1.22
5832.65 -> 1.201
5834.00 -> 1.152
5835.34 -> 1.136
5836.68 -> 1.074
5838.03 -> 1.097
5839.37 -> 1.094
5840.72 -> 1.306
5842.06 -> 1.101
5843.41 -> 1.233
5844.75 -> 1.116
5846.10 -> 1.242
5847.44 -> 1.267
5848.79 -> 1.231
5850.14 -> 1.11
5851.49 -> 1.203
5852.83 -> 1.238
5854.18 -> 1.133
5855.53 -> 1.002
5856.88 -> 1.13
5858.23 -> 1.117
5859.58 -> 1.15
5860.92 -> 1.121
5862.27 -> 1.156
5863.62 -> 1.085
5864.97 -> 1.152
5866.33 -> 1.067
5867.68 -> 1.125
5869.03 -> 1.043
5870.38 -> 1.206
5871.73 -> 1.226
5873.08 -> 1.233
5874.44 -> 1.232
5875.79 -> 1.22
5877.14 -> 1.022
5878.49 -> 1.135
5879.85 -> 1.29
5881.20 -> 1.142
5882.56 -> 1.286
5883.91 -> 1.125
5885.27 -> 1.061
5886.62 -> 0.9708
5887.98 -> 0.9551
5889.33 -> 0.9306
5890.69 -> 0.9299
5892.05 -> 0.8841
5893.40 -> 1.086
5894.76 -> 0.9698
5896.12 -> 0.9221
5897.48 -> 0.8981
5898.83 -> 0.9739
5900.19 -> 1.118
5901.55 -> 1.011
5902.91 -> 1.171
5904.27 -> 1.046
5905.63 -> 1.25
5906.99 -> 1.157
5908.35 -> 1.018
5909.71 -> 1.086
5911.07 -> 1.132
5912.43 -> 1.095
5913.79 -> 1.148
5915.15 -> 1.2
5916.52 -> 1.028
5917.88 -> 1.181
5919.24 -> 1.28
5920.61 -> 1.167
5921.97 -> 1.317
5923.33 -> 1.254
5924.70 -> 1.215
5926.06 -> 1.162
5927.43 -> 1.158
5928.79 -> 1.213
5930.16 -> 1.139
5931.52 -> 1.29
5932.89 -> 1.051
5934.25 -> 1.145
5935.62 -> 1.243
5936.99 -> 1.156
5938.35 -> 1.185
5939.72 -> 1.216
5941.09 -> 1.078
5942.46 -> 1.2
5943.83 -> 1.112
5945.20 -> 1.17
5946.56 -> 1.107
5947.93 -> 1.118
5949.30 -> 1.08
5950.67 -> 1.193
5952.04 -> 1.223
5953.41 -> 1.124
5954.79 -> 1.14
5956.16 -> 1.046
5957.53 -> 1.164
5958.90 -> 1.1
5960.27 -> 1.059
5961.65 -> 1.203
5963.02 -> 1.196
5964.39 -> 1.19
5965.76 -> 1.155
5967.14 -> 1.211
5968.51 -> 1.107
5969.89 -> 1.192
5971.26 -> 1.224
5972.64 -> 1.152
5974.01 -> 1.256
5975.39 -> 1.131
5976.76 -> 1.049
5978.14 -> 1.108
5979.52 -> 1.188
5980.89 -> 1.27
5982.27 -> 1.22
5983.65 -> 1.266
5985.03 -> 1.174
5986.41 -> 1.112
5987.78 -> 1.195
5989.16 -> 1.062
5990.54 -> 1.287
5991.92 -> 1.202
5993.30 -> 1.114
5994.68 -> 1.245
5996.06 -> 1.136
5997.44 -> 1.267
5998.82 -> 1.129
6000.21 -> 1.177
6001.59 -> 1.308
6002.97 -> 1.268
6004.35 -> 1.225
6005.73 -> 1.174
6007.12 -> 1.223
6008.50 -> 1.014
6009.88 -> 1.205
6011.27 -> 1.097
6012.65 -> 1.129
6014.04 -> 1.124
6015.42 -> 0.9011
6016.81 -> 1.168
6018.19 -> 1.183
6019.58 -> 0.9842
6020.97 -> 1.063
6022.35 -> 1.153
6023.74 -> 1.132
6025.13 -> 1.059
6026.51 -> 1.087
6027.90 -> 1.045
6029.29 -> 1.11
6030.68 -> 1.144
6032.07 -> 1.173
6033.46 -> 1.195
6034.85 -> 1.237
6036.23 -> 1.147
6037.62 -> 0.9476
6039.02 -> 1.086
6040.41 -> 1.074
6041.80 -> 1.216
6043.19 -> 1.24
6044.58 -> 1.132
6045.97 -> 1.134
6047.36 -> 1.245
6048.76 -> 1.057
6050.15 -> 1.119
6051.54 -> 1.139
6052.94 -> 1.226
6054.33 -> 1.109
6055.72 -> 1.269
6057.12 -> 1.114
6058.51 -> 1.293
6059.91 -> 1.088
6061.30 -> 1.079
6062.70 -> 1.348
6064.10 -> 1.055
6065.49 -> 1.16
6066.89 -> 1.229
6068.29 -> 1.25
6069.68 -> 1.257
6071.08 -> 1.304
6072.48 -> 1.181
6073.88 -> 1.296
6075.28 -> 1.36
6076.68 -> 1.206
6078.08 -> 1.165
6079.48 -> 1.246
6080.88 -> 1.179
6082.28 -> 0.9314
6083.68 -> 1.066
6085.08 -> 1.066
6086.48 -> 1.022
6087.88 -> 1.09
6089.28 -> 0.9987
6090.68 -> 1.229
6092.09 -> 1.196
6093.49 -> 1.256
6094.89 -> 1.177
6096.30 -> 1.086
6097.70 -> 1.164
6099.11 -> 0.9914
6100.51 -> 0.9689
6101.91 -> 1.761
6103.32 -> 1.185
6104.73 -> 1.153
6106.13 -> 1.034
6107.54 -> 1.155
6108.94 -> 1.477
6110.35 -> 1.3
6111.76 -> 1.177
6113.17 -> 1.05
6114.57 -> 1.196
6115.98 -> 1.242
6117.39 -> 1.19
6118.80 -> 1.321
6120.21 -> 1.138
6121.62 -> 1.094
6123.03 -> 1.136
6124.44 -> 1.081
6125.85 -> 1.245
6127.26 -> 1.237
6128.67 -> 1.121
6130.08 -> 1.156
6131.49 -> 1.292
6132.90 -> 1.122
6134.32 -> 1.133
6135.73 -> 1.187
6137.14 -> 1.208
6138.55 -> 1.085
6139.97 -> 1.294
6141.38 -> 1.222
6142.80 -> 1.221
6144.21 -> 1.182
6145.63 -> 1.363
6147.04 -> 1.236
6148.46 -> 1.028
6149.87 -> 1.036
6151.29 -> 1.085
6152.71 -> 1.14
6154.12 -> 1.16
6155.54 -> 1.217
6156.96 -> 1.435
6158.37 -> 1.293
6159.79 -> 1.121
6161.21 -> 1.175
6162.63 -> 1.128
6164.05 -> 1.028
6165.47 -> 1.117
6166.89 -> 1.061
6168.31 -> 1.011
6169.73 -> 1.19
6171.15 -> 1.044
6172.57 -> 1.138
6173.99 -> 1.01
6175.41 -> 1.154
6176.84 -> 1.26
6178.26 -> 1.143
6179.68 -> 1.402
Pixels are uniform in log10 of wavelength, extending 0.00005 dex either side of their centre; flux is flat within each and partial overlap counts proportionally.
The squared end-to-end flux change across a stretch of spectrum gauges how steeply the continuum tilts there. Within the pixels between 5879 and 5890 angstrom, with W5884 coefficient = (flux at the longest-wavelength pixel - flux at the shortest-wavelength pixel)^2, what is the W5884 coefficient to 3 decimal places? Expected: 0.129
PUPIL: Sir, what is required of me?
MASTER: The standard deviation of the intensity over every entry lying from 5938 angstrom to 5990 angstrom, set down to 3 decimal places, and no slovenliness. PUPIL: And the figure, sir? 0.061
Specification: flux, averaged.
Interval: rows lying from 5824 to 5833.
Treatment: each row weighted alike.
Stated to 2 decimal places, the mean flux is 1.19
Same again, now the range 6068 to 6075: 1.26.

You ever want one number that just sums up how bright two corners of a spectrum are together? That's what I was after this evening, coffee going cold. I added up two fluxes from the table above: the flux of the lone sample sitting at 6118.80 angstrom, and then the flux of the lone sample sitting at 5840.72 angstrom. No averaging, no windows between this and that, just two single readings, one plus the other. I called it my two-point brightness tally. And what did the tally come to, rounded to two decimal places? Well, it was 2.63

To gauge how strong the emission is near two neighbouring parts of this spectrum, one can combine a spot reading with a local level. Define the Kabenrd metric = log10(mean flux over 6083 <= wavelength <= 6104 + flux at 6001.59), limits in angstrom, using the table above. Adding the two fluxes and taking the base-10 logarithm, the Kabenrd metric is 0.391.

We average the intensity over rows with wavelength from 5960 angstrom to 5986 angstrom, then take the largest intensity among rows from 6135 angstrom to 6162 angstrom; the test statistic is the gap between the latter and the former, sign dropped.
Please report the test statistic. 0.26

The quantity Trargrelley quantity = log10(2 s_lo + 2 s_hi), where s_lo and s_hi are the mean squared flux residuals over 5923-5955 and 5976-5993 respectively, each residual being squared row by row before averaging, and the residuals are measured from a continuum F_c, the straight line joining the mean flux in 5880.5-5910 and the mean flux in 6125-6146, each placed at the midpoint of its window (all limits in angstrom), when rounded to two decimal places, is -1.33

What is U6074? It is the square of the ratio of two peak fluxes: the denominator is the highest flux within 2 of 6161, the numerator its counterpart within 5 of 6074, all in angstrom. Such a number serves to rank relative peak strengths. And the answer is 1.34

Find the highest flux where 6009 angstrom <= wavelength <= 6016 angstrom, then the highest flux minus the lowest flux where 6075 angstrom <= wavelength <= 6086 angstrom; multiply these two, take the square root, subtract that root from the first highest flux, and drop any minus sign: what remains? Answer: 0.5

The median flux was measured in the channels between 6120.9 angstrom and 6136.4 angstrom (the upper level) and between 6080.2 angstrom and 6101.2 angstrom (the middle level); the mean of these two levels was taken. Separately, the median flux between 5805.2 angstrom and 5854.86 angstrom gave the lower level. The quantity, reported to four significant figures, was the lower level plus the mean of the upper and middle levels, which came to 2.324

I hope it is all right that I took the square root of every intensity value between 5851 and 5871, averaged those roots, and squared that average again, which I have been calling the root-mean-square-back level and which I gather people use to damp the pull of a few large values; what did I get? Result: 1.13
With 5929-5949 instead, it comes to 1.16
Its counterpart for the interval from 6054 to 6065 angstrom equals 1.17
